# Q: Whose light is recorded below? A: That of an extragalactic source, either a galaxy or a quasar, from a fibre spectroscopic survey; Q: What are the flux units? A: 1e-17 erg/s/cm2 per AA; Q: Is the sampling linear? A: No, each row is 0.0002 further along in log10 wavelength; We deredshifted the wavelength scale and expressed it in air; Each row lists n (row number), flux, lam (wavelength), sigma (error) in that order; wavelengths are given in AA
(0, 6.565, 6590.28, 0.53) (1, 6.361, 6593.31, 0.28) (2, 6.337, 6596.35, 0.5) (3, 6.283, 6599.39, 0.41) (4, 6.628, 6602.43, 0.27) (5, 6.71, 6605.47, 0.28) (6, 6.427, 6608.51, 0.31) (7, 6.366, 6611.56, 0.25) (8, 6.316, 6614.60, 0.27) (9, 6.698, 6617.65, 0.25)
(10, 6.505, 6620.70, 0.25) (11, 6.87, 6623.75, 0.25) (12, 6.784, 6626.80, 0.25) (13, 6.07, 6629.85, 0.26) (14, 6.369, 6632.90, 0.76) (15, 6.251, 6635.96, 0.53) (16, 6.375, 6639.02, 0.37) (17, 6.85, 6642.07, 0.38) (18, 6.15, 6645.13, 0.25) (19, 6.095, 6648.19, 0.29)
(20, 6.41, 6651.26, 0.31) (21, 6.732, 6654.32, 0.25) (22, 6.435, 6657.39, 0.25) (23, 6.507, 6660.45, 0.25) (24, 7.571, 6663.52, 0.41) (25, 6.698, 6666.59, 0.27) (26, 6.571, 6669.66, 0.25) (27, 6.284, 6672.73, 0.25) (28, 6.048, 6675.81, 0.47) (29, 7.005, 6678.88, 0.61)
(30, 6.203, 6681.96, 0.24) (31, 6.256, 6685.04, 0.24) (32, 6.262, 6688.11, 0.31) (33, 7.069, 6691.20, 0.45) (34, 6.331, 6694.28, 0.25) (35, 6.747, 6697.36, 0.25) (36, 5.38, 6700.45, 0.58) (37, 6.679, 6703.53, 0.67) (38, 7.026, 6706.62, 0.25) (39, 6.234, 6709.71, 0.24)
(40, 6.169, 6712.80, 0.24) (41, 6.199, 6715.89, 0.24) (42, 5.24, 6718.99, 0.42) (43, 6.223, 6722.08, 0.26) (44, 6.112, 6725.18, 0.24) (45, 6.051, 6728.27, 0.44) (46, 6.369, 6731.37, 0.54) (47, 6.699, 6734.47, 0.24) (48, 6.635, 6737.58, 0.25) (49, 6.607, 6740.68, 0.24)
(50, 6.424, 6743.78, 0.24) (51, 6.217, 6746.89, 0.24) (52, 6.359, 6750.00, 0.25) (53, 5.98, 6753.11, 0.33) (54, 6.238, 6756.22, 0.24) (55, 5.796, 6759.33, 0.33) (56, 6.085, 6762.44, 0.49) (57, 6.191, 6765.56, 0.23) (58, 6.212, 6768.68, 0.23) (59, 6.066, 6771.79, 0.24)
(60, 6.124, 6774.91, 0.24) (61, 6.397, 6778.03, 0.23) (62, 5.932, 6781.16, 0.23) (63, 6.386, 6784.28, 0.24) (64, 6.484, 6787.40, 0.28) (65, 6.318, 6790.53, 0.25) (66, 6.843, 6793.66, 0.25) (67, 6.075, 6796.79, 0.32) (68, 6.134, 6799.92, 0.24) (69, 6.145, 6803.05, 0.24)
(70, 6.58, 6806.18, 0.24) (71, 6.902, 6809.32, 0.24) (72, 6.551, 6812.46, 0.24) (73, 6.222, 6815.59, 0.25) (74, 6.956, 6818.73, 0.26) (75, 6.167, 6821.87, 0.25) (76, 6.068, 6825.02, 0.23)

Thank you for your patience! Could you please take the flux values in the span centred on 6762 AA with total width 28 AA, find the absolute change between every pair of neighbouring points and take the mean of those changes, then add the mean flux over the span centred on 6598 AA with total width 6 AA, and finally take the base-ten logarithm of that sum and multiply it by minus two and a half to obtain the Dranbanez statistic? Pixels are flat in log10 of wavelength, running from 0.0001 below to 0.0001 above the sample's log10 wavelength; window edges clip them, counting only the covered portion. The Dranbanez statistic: -2.036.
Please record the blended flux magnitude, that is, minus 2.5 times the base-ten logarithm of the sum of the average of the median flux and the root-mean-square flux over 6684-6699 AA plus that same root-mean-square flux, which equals -2.78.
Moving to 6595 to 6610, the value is -2.78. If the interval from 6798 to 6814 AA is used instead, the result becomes -2.78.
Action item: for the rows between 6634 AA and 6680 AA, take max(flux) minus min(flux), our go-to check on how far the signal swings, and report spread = 1.52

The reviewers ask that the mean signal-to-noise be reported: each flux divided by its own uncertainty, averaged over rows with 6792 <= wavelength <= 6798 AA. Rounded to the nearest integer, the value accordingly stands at 23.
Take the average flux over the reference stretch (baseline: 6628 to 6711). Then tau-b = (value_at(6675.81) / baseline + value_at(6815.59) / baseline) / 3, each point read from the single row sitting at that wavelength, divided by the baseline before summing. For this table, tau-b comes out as 0.632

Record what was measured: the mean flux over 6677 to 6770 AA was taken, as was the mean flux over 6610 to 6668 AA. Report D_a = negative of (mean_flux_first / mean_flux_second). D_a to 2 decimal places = -0.96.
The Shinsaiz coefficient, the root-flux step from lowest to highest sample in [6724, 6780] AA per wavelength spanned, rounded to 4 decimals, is 0.0011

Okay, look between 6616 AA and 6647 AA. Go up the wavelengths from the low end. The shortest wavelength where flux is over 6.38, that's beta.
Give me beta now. 6617.65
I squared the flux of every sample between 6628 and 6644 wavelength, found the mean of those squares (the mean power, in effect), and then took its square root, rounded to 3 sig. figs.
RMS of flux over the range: 6.39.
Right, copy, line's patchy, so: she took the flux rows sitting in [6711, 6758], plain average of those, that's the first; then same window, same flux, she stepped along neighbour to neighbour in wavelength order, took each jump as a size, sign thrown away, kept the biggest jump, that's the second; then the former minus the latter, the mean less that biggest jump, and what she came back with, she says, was 5.25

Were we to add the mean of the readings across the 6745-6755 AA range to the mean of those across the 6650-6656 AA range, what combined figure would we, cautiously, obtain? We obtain 12.8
